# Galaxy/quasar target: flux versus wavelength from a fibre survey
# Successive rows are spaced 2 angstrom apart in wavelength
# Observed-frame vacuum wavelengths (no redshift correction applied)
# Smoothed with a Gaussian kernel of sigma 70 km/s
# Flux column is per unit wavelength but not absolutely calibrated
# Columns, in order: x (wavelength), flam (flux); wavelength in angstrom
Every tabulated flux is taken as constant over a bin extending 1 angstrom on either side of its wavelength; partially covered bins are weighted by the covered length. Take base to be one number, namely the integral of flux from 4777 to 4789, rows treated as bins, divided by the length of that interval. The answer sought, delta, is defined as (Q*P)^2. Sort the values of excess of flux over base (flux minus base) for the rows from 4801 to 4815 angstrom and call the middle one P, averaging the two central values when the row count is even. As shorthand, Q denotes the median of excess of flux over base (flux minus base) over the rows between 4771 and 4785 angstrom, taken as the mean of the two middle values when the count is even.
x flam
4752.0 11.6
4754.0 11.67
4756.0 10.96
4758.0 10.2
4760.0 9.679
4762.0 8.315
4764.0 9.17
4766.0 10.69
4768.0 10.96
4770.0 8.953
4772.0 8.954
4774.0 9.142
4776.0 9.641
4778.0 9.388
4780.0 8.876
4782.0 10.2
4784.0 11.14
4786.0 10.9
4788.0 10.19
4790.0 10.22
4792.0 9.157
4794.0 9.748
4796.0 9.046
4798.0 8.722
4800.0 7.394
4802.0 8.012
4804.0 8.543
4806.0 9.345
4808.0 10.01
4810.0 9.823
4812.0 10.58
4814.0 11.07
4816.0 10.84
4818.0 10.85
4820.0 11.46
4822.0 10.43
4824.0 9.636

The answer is 0.05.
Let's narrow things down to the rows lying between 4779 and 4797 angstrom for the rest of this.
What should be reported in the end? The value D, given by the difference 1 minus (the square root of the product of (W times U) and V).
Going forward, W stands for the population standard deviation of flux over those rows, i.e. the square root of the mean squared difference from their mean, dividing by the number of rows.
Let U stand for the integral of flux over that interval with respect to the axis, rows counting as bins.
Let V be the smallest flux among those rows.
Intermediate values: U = 179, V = 8.876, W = 0.76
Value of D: -34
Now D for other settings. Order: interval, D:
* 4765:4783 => -33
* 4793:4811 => -30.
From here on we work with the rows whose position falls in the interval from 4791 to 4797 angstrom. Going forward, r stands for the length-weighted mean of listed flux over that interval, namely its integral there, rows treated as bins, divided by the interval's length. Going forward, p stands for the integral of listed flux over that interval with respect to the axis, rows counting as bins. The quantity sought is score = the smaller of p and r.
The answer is 9.3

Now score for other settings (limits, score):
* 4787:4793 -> 9.9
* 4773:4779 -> 9.4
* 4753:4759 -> 10.9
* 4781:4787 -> 10.7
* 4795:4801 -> 8.4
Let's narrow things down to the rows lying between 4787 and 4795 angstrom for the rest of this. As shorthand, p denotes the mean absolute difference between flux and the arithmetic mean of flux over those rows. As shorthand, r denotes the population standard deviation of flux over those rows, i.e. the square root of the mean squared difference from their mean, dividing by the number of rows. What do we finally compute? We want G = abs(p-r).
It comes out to 0.05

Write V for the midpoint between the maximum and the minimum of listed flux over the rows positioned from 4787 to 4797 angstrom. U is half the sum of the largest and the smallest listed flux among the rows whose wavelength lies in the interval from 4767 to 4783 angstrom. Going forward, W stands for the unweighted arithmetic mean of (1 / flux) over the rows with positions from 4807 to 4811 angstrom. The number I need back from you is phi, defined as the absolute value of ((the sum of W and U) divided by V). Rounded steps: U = 9.9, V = 9.6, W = 0.1009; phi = 1.04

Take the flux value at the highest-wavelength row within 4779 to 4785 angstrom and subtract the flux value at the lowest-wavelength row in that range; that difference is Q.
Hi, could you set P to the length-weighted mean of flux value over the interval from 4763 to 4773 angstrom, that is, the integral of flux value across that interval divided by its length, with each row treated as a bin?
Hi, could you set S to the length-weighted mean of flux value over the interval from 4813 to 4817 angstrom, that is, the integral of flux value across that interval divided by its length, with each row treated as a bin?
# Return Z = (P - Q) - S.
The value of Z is -3.5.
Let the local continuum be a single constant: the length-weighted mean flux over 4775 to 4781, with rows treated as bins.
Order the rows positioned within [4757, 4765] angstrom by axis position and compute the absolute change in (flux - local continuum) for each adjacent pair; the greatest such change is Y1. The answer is 1.36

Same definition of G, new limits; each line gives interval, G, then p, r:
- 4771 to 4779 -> 0.03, 0.23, 0.26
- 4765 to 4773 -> 0.00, 0.94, 0.94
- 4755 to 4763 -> 0.17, 0.79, 0.97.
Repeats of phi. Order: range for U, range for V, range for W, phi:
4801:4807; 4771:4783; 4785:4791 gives 0.92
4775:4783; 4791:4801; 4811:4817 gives 1.12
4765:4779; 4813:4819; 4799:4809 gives 0.92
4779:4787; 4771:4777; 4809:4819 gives 1.09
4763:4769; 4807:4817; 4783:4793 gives 0.97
